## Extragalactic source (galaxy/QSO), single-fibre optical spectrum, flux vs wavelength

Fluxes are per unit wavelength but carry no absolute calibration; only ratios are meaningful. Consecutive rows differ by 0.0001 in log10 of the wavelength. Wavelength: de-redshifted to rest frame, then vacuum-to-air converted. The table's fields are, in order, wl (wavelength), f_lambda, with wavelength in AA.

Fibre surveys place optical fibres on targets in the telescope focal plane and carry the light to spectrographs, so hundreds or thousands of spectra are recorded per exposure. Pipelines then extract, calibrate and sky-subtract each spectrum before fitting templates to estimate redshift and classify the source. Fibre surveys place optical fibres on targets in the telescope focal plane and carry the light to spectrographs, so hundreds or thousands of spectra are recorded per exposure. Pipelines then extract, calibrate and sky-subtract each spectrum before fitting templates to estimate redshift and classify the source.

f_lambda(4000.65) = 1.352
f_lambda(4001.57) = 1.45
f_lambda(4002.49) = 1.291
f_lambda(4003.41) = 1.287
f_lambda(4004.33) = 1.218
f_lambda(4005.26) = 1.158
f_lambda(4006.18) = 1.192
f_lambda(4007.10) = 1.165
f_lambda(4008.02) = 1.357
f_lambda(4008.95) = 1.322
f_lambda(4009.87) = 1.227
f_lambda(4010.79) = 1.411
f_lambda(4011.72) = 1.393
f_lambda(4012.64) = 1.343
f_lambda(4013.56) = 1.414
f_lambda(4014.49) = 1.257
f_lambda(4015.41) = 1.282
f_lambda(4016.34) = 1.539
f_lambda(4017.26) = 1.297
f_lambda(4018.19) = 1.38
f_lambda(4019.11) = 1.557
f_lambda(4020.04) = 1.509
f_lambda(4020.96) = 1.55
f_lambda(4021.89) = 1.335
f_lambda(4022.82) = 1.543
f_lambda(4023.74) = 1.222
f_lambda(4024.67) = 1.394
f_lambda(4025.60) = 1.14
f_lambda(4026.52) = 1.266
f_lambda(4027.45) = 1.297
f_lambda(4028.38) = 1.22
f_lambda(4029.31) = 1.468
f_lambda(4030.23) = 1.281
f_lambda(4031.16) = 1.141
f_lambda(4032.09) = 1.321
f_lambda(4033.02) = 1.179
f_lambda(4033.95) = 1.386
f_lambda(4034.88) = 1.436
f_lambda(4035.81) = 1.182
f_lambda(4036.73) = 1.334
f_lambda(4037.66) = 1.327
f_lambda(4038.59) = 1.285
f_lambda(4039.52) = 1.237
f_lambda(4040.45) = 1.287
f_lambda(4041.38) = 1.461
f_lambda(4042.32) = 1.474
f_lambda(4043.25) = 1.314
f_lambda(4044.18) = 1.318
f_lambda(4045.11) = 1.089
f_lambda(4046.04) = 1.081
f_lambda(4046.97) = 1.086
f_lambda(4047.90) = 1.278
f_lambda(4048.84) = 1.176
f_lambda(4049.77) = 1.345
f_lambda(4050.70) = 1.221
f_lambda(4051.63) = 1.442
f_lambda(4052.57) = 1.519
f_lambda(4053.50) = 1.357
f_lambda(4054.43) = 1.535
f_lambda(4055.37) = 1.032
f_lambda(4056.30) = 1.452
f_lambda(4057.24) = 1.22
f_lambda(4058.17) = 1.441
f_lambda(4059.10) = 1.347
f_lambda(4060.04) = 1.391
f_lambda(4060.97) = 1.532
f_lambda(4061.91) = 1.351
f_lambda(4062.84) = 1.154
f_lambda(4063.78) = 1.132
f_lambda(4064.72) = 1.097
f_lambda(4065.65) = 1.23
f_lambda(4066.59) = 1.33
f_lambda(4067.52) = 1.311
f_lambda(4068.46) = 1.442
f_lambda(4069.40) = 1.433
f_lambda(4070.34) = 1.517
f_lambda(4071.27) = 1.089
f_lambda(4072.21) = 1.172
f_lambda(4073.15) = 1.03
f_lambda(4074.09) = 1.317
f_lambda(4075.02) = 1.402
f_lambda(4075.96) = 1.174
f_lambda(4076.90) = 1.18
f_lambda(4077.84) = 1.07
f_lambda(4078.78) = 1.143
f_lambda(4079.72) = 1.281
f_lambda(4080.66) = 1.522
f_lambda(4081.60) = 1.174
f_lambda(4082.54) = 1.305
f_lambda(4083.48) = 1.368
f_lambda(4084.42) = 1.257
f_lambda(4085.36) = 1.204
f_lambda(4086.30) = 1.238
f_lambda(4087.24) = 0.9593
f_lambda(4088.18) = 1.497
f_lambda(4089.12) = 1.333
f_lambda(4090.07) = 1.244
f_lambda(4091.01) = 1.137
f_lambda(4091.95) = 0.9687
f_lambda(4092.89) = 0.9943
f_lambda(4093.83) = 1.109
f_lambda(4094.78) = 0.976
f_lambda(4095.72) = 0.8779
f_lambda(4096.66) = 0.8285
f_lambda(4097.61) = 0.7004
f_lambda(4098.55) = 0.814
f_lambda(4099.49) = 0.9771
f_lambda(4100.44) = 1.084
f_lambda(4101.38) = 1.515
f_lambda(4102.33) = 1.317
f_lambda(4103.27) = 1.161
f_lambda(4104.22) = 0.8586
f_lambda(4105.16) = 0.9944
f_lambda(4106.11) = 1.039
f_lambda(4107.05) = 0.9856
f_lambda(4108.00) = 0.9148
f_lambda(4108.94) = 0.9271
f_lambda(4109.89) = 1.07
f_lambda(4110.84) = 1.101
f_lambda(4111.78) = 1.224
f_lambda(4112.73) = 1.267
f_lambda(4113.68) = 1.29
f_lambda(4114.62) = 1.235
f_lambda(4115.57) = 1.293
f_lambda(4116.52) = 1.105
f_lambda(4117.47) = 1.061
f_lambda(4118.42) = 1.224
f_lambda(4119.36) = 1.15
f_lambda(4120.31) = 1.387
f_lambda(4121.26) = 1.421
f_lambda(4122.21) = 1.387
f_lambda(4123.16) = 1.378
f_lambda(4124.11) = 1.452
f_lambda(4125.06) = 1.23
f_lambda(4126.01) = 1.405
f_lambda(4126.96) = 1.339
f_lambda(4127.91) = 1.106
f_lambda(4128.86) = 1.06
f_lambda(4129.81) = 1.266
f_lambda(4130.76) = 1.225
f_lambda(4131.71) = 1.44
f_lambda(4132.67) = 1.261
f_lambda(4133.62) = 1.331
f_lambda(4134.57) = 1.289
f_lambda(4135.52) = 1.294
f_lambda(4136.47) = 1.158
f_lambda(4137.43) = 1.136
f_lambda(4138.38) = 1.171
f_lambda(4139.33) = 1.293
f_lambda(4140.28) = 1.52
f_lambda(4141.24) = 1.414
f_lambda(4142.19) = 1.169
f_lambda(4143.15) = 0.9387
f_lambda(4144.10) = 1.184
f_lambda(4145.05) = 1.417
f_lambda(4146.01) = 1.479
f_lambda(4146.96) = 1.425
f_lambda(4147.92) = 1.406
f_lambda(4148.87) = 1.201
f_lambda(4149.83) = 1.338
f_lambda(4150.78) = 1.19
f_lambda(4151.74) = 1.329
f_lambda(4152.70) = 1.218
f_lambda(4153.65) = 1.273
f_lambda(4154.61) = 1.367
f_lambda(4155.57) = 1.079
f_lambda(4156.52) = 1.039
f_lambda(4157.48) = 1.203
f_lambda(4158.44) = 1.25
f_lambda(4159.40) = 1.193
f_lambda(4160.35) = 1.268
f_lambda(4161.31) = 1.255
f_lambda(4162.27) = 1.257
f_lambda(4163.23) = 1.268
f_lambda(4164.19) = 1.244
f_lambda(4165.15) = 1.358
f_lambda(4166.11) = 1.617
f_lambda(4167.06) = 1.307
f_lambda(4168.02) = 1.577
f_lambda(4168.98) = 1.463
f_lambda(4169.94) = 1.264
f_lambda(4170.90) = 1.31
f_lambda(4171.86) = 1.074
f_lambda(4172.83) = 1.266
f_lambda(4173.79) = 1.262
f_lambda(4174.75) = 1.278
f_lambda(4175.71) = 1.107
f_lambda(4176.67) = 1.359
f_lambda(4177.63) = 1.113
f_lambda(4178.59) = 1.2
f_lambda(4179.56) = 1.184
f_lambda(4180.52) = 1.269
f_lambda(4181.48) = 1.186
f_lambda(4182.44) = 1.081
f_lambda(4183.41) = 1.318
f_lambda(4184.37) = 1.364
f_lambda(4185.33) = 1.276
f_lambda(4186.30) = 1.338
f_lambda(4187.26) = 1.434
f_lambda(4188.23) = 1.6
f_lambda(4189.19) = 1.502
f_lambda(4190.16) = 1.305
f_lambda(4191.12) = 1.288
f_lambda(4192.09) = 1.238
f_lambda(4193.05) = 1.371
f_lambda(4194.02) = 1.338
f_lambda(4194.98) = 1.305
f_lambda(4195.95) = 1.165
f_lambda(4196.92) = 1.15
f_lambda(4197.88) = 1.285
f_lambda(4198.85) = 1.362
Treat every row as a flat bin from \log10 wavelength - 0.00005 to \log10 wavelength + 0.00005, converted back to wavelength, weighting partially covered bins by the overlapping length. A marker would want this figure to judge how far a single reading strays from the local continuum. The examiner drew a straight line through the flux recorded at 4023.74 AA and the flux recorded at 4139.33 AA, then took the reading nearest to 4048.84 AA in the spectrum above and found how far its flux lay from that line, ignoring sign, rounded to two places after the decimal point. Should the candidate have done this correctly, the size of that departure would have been 0.06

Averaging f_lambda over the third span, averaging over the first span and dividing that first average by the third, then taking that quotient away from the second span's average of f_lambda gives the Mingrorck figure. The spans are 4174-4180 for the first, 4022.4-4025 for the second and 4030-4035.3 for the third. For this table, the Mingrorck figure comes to 0.45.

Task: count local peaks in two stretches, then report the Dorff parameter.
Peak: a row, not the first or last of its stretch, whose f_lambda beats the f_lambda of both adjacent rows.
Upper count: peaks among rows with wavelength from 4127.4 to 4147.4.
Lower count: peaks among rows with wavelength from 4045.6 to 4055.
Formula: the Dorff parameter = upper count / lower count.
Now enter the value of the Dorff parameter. 2.0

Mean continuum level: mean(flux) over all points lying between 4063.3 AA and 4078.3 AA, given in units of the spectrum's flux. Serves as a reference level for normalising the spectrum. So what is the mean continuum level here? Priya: 1.25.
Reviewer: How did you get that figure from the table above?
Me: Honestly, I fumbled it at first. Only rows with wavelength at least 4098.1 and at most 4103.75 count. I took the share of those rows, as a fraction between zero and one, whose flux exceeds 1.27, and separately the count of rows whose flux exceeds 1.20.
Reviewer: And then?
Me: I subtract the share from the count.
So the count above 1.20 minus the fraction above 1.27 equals 1.7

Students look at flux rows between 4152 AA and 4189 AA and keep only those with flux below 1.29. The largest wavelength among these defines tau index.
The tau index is 4185.33 AA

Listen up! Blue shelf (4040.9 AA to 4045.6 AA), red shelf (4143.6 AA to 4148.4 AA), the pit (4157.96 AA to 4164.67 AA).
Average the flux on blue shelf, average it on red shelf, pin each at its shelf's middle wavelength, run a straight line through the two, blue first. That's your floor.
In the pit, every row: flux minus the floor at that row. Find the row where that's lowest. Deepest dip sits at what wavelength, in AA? 4159.40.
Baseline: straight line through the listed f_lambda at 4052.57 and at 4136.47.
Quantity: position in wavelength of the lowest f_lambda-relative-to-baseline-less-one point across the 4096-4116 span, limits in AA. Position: 4097.61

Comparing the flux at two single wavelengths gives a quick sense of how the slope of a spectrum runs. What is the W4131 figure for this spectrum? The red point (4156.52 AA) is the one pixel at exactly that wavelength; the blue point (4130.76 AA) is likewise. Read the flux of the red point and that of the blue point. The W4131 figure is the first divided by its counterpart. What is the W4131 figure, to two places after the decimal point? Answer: 0.85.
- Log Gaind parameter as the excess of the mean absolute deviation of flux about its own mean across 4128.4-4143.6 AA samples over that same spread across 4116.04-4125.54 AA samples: -0.016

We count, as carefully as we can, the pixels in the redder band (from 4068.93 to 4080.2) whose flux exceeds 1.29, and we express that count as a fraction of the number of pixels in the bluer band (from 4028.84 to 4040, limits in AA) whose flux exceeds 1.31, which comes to 0.67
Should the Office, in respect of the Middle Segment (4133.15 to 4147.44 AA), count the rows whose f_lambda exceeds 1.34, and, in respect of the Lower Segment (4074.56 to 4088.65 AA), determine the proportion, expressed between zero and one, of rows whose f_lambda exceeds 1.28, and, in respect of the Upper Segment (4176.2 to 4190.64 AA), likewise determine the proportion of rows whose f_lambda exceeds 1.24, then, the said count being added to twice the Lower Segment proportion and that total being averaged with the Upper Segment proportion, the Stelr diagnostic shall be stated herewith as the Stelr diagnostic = 3.2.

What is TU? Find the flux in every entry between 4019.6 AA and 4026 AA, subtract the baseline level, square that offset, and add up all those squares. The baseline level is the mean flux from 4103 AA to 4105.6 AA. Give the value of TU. 1.2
